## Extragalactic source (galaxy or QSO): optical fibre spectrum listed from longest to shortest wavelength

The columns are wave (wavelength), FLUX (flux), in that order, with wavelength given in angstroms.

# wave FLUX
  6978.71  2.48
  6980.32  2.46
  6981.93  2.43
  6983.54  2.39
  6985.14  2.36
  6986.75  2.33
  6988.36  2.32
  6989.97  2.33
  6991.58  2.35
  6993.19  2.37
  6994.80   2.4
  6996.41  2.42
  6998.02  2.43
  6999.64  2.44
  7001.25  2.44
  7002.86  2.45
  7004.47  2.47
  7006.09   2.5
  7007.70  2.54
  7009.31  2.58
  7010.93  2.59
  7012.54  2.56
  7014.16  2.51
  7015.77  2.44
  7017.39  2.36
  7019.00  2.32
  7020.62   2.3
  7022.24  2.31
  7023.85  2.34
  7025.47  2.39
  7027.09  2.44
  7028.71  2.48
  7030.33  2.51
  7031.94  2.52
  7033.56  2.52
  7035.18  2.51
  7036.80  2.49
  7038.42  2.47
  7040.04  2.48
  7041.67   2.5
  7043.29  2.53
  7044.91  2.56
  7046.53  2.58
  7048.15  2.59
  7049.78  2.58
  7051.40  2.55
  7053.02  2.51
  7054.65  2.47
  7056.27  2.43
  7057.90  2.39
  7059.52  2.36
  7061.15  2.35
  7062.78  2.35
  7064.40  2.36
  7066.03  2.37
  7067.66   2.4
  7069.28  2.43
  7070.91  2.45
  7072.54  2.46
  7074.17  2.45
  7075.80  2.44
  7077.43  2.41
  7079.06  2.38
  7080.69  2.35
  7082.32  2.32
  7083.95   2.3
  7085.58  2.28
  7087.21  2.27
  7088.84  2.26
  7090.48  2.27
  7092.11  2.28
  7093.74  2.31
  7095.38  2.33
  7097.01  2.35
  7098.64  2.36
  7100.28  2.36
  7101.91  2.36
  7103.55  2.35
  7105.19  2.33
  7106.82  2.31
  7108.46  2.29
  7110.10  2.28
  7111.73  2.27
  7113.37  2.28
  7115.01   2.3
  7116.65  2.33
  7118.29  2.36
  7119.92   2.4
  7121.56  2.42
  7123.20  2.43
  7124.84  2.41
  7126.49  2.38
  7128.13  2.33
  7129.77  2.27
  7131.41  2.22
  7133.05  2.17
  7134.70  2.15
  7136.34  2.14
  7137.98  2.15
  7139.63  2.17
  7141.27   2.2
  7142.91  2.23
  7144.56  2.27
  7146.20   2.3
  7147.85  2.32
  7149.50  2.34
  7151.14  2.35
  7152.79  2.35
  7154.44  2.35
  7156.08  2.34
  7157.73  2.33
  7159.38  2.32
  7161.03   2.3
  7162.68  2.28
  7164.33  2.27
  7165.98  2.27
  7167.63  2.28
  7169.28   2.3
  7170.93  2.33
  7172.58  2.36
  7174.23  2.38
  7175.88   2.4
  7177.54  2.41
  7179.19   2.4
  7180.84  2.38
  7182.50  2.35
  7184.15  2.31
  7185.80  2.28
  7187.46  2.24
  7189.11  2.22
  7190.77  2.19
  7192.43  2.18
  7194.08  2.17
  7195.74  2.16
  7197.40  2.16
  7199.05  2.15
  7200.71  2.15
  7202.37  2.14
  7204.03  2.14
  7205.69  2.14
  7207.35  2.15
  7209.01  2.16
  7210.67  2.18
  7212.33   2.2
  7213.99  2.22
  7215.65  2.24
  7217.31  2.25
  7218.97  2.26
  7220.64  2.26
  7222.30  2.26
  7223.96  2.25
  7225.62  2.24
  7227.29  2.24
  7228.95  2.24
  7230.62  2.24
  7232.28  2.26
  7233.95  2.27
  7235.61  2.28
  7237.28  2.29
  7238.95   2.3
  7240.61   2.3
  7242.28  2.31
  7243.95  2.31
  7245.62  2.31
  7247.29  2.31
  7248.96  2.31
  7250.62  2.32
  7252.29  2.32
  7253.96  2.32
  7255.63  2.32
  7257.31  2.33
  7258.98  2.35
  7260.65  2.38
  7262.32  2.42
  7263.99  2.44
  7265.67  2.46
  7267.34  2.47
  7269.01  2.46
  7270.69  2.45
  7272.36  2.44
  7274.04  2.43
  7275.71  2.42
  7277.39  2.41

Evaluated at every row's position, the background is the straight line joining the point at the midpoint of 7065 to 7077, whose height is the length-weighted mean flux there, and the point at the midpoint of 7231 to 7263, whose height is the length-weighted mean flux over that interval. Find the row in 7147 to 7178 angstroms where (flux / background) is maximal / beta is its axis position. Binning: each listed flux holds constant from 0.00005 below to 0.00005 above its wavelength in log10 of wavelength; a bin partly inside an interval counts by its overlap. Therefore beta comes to 7177.54 angstroms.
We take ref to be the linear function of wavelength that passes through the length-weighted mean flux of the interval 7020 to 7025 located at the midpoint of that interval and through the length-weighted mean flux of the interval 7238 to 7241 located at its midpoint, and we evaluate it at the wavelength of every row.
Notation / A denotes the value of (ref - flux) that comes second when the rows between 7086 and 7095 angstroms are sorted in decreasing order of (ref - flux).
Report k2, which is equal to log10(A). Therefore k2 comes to -1.33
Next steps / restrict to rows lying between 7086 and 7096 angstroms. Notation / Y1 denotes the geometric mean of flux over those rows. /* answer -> 2.29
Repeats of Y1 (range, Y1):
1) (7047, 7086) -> 2.41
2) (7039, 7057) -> 2.52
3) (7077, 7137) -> 2.31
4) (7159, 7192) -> 2.31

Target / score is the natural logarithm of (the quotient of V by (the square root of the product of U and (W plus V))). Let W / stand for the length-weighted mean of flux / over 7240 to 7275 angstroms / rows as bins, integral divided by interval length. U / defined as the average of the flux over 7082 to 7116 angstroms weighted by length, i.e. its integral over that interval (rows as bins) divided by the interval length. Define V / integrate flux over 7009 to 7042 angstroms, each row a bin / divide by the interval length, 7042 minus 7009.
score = -0.31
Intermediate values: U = 2.31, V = 2.46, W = 2.37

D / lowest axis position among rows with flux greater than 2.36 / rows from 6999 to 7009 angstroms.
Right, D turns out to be 6999.64 angstroms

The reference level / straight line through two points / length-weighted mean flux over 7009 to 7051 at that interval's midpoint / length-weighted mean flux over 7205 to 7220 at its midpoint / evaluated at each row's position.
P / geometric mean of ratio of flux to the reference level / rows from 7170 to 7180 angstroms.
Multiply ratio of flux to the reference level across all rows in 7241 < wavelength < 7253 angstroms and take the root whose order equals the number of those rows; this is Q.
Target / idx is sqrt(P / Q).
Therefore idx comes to 0.99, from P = 1.05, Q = 1.08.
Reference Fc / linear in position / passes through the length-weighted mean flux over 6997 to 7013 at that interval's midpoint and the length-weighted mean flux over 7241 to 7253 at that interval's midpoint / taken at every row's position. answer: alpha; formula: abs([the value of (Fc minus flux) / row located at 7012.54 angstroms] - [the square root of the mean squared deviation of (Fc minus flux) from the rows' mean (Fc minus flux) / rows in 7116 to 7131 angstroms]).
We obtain 0.12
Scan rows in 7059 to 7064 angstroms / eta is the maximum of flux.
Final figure 2.36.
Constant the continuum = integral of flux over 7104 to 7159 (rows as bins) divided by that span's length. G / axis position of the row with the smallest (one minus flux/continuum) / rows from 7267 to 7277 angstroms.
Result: 7267.34 angstroms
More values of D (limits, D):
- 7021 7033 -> 7025.47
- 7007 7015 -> 7007.70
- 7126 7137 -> 7126.49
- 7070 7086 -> 7070.91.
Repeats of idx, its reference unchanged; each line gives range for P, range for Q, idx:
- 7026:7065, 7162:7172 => 1.00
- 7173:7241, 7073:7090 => 1.02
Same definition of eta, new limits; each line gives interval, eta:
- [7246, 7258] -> 2.33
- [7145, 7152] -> 2.35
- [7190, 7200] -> 2.19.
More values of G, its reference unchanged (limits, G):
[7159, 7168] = 7159.38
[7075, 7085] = 7075.80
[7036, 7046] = 7044.91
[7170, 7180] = 7177.54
